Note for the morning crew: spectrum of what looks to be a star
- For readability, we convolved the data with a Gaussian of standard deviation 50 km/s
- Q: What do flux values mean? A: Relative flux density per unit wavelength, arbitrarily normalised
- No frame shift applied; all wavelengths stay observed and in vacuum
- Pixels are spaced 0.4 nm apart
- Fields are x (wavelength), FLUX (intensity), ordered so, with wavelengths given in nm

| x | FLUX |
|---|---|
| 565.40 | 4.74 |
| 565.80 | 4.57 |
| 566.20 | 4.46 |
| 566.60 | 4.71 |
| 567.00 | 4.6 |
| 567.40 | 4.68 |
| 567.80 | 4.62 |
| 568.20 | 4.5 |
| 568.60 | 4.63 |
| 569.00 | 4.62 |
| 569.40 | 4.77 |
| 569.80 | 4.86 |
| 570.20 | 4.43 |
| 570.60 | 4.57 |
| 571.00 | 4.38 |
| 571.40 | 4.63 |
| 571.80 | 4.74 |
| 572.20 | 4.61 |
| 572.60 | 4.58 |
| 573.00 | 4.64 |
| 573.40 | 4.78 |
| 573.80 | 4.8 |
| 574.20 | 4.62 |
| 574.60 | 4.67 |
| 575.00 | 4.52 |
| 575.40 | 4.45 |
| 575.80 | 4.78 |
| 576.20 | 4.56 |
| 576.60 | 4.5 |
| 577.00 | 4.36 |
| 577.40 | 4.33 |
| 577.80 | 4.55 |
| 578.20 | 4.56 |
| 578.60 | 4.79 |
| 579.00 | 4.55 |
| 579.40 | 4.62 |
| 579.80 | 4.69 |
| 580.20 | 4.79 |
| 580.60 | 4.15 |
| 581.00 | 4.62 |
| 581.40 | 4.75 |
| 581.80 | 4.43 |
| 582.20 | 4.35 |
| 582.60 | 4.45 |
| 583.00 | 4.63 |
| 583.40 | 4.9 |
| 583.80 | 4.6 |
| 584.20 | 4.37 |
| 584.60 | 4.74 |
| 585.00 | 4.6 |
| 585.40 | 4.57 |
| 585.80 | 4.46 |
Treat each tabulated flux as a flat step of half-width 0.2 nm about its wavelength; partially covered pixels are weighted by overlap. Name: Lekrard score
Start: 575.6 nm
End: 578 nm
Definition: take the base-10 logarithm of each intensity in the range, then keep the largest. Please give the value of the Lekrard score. 0.679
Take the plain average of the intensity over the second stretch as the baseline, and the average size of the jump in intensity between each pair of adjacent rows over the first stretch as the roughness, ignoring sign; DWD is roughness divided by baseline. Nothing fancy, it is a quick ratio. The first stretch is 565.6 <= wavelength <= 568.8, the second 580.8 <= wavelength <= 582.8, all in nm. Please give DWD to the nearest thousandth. 0.027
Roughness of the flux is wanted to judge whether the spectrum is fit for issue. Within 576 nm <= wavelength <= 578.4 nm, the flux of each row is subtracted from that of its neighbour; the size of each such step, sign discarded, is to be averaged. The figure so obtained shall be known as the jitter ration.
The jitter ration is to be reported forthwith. 0.09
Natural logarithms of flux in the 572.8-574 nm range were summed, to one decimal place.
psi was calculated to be 4.7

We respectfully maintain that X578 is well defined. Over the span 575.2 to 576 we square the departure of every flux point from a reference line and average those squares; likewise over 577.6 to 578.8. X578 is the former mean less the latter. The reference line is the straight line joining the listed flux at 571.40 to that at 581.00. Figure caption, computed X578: 0.015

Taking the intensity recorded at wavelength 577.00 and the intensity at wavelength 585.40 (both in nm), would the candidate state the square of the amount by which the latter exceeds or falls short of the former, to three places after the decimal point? 0.044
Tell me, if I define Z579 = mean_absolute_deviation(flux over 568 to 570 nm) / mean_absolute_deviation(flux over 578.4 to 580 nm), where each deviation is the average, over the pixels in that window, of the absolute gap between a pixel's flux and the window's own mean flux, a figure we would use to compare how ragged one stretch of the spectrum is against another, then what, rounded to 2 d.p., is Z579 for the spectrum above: 1.43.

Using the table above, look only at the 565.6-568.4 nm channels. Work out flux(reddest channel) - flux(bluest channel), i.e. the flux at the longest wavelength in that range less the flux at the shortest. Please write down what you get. -0.1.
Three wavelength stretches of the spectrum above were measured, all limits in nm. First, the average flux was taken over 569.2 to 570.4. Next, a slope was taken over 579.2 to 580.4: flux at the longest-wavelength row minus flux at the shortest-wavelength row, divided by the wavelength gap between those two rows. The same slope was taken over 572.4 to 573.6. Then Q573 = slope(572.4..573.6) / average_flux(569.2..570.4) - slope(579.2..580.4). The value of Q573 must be -0.16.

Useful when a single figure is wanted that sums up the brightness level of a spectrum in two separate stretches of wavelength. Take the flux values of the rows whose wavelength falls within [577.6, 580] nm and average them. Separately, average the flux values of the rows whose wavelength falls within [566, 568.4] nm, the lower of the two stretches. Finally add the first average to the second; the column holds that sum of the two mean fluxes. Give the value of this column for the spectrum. 9.22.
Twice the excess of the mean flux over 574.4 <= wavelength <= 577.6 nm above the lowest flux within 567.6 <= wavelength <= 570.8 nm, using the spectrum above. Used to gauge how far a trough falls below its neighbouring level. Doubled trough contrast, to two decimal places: 0.18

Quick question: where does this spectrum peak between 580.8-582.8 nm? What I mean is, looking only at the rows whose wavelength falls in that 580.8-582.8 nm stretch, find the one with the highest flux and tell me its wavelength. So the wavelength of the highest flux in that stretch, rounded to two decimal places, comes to 581.40 nm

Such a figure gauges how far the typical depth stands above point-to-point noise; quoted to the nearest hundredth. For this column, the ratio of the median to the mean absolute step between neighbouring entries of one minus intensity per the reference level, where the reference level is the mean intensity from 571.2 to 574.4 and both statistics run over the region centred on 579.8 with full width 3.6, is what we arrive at 0.23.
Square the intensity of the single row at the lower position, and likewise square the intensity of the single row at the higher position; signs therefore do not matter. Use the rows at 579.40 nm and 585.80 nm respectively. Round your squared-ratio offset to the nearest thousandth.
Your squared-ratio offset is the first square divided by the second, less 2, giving -0.927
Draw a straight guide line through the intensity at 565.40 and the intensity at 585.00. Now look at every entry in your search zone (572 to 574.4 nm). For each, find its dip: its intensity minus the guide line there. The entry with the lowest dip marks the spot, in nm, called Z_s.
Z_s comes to 572.60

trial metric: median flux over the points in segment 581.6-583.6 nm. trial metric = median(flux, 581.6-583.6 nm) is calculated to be 4.45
